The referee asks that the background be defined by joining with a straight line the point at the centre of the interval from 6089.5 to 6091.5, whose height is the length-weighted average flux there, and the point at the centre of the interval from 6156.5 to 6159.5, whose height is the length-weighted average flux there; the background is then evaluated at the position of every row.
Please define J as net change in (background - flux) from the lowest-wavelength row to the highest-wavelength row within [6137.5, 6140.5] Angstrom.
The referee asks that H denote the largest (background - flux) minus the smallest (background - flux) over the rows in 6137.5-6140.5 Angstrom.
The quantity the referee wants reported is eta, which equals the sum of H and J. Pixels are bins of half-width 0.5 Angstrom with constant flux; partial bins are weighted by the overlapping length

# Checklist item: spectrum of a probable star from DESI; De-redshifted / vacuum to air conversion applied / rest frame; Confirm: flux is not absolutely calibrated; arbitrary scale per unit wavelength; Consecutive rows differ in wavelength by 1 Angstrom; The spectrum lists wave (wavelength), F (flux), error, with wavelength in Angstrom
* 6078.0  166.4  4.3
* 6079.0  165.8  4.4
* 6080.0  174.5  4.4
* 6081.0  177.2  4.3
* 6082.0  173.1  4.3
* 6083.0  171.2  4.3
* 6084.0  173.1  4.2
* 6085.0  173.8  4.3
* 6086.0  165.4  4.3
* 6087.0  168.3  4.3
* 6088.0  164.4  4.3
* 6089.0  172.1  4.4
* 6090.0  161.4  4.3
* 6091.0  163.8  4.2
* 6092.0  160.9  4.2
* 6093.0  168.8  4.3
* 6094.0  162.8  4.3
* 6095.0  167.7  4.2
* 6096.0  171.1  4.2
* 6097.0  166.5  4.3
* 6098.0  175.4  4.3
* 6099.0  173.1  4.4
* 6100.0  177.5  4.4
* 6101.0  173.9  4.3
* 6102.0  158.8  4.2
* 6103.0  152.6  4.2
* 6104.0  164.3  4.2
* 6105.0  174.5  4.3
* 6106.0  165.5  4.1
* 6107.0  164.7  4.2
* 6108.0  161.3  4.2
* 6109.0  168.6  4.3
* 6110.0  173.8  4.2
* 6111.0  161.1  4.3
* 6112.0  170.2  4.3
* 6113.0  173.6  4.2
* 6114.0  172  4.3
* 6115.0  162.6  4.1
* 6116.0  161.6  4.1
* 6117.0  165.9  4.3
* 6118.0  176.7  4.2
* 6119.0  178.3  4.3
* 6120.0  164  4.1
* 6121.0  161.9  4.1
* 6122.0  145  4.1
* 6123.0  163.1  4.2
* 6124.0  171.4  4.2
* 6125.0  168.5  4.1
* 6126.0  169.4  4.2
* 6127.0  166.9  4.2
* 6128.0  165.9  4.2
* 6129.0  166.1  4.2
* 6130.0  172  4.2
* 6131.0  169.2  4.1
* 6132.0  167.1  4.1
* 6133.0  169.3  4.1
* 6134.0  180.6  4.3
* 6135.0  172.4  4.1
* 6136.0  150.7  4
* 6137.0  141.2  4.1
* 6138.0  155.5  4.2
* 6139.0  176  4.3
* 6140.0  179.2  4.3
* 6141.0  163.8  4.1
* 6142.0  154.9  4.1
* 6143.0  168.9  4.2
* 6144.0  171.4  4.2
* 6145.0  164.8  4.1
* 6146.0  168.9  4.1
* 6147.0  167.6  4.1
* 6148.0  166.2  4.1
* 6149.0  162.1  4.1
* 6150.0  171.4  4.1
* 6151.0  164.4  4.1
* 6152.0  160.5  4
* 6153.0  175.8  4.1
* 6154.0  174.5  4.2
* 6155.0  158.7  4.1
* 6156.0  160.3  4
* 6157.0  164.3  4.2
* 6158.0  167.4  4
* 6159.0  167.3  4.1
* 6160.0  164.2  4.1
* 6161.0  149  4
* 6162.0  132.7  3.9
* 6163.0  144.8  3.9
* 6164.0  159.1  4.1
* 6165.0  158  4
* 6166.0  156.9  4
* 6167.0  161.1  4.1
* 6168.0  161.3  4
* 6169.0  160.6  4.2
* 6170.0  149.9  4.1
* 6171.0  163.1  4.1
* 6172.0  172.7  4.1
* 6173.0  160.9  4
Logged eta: 0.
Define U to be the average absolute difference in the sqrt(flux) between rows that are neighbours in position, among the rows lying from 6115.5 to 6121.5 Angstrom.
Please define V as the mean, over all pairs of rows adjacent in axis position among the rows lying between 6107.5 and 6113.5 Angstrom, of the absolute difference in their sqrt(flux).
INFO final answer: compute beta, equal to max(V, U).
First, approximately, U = 0.25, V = 0.291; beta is 0.29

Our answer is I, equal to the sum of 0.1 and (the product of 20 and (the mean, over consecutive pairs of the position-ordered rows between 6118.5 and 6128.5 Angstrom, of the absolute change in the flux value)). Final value 149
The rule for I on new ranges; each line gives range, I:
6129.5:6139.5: 206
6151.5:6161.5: 132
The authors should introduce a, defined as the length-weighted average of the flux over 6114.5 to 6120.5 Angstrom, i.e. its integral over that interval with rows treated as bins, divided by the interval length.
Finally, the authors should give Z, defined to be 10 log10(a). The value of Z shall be 22.3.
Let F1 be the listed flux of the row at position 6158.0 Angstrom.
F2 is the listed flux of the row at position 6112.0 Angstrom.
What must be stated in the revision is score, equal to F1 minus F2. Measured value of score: -3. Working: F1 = 167.4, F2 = 170.2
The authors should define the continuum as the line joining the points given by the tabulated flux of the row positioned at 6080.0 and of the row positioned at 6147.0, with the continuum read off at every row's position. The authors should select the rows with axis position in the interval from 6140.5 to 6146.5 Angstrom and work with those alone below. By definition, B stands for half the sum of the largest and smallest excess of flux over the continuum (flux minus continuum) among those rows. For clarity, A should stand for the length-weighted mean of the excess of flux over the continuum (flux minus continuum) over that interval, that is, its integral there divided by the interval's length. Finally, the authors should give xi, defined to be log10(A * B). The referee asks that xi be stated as 1.1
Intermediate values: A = -2.5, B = -4.9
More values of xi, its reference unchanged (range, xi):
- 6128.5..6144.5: 1.3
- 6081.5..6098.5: 1.4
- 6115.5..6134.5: 1.2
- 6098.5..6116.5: 1.5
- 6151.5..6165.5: 1.9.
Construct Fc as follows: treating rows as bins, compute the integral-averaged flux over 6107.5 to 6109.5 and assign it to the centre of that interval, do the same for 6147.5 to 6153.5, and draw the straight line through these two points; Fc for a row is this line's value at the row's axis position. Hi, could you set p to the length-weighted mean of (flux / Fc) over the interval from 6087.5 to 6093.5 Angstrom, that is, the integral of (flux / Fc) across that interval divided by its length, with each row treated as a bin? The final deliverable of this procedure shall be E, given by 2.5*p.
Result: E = 2.52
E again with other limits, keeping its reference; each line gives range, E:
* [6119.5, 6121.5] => 2.46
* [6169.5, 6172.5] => 2.41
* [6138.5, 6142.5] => 2.53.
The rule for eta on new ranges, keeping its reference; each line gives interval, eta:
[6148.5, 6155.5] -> 21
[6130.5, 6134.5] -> 2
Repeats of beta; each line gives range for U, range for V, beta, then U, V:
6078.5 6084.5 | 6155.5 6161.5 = 0.20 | 0.15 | 0.202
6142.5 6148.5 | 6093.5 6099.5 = 0.19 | 0.12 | 0.185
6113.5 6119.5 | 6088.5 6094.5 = 0.23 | 0.21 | 0.233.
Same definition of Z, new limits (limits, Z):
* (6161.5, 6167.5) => 21.8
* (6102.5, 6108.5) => 22.1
